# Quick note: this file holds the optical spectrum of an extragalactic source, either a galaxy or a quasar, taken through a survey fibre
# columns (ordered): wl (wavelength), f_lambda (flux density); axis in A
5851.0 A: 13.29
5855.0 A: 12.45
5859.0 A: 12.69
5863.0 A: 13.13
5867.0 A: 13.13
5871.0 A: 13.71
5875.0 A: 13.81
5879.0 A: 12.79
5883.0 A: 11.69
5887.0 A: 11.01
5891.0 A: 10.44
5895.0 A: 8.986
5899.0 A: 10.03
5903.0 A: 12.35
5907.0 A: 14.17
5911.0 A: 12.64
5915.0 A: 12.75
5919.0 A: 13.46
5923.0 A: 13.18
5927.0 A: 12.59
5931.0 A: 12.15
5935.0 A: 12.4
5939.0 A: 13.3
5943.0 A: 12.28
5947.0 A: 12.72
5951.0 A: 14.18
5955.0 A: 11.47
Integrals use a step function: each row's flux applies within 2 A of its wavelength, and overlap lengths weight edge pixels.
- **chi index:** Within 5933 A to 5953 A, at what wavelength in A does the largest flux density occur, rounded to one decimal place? 5951.0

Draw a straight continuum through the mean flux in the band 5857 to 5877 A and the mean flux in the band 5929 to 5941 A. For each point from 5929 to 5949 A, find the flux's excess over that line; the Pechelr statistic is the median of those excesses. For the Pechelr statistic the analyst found -0.22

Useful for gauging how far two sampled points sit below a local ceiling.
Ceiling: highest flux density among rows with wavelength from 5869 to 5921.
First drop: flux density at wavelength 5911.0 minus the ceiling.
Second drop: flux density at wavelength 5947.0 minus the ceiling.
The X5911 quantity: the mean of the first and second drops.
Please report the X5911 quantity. -1.5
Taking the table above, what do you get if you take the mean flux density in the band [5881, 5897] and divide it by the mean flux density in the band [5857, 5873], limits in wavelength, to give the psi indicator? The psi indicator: 0.80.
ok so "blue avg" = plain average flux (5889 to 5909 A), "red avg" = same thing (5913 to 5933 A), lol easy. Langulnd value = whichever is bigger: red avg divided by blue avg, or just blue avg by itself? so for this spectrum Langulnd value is 11.2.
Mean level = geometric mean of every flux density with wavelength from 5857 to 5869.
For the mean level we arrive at 13.0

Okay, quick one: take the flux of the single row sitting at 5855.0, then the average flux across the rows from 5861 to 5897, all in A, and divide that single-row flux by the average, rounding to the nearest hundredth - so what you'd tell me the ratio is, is 1.03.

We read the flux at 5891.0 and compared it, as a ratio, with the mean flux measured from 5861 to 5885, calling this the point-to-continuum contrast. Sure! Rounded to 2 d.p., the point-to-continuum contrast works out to 0.80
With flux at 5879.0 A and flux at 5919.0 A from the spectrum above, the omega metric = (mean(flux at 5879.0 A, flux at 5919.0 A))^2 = 172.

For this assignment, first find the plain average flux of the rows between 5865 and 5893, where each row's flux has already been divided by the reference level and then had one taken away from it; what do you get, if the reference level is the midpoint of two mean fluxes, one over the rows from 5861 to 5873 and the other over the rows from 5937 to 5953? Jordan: -0.06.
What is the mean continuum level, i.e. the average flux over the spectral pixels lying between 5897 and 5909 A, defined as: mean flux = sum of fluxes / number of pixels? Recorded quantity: 12.2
